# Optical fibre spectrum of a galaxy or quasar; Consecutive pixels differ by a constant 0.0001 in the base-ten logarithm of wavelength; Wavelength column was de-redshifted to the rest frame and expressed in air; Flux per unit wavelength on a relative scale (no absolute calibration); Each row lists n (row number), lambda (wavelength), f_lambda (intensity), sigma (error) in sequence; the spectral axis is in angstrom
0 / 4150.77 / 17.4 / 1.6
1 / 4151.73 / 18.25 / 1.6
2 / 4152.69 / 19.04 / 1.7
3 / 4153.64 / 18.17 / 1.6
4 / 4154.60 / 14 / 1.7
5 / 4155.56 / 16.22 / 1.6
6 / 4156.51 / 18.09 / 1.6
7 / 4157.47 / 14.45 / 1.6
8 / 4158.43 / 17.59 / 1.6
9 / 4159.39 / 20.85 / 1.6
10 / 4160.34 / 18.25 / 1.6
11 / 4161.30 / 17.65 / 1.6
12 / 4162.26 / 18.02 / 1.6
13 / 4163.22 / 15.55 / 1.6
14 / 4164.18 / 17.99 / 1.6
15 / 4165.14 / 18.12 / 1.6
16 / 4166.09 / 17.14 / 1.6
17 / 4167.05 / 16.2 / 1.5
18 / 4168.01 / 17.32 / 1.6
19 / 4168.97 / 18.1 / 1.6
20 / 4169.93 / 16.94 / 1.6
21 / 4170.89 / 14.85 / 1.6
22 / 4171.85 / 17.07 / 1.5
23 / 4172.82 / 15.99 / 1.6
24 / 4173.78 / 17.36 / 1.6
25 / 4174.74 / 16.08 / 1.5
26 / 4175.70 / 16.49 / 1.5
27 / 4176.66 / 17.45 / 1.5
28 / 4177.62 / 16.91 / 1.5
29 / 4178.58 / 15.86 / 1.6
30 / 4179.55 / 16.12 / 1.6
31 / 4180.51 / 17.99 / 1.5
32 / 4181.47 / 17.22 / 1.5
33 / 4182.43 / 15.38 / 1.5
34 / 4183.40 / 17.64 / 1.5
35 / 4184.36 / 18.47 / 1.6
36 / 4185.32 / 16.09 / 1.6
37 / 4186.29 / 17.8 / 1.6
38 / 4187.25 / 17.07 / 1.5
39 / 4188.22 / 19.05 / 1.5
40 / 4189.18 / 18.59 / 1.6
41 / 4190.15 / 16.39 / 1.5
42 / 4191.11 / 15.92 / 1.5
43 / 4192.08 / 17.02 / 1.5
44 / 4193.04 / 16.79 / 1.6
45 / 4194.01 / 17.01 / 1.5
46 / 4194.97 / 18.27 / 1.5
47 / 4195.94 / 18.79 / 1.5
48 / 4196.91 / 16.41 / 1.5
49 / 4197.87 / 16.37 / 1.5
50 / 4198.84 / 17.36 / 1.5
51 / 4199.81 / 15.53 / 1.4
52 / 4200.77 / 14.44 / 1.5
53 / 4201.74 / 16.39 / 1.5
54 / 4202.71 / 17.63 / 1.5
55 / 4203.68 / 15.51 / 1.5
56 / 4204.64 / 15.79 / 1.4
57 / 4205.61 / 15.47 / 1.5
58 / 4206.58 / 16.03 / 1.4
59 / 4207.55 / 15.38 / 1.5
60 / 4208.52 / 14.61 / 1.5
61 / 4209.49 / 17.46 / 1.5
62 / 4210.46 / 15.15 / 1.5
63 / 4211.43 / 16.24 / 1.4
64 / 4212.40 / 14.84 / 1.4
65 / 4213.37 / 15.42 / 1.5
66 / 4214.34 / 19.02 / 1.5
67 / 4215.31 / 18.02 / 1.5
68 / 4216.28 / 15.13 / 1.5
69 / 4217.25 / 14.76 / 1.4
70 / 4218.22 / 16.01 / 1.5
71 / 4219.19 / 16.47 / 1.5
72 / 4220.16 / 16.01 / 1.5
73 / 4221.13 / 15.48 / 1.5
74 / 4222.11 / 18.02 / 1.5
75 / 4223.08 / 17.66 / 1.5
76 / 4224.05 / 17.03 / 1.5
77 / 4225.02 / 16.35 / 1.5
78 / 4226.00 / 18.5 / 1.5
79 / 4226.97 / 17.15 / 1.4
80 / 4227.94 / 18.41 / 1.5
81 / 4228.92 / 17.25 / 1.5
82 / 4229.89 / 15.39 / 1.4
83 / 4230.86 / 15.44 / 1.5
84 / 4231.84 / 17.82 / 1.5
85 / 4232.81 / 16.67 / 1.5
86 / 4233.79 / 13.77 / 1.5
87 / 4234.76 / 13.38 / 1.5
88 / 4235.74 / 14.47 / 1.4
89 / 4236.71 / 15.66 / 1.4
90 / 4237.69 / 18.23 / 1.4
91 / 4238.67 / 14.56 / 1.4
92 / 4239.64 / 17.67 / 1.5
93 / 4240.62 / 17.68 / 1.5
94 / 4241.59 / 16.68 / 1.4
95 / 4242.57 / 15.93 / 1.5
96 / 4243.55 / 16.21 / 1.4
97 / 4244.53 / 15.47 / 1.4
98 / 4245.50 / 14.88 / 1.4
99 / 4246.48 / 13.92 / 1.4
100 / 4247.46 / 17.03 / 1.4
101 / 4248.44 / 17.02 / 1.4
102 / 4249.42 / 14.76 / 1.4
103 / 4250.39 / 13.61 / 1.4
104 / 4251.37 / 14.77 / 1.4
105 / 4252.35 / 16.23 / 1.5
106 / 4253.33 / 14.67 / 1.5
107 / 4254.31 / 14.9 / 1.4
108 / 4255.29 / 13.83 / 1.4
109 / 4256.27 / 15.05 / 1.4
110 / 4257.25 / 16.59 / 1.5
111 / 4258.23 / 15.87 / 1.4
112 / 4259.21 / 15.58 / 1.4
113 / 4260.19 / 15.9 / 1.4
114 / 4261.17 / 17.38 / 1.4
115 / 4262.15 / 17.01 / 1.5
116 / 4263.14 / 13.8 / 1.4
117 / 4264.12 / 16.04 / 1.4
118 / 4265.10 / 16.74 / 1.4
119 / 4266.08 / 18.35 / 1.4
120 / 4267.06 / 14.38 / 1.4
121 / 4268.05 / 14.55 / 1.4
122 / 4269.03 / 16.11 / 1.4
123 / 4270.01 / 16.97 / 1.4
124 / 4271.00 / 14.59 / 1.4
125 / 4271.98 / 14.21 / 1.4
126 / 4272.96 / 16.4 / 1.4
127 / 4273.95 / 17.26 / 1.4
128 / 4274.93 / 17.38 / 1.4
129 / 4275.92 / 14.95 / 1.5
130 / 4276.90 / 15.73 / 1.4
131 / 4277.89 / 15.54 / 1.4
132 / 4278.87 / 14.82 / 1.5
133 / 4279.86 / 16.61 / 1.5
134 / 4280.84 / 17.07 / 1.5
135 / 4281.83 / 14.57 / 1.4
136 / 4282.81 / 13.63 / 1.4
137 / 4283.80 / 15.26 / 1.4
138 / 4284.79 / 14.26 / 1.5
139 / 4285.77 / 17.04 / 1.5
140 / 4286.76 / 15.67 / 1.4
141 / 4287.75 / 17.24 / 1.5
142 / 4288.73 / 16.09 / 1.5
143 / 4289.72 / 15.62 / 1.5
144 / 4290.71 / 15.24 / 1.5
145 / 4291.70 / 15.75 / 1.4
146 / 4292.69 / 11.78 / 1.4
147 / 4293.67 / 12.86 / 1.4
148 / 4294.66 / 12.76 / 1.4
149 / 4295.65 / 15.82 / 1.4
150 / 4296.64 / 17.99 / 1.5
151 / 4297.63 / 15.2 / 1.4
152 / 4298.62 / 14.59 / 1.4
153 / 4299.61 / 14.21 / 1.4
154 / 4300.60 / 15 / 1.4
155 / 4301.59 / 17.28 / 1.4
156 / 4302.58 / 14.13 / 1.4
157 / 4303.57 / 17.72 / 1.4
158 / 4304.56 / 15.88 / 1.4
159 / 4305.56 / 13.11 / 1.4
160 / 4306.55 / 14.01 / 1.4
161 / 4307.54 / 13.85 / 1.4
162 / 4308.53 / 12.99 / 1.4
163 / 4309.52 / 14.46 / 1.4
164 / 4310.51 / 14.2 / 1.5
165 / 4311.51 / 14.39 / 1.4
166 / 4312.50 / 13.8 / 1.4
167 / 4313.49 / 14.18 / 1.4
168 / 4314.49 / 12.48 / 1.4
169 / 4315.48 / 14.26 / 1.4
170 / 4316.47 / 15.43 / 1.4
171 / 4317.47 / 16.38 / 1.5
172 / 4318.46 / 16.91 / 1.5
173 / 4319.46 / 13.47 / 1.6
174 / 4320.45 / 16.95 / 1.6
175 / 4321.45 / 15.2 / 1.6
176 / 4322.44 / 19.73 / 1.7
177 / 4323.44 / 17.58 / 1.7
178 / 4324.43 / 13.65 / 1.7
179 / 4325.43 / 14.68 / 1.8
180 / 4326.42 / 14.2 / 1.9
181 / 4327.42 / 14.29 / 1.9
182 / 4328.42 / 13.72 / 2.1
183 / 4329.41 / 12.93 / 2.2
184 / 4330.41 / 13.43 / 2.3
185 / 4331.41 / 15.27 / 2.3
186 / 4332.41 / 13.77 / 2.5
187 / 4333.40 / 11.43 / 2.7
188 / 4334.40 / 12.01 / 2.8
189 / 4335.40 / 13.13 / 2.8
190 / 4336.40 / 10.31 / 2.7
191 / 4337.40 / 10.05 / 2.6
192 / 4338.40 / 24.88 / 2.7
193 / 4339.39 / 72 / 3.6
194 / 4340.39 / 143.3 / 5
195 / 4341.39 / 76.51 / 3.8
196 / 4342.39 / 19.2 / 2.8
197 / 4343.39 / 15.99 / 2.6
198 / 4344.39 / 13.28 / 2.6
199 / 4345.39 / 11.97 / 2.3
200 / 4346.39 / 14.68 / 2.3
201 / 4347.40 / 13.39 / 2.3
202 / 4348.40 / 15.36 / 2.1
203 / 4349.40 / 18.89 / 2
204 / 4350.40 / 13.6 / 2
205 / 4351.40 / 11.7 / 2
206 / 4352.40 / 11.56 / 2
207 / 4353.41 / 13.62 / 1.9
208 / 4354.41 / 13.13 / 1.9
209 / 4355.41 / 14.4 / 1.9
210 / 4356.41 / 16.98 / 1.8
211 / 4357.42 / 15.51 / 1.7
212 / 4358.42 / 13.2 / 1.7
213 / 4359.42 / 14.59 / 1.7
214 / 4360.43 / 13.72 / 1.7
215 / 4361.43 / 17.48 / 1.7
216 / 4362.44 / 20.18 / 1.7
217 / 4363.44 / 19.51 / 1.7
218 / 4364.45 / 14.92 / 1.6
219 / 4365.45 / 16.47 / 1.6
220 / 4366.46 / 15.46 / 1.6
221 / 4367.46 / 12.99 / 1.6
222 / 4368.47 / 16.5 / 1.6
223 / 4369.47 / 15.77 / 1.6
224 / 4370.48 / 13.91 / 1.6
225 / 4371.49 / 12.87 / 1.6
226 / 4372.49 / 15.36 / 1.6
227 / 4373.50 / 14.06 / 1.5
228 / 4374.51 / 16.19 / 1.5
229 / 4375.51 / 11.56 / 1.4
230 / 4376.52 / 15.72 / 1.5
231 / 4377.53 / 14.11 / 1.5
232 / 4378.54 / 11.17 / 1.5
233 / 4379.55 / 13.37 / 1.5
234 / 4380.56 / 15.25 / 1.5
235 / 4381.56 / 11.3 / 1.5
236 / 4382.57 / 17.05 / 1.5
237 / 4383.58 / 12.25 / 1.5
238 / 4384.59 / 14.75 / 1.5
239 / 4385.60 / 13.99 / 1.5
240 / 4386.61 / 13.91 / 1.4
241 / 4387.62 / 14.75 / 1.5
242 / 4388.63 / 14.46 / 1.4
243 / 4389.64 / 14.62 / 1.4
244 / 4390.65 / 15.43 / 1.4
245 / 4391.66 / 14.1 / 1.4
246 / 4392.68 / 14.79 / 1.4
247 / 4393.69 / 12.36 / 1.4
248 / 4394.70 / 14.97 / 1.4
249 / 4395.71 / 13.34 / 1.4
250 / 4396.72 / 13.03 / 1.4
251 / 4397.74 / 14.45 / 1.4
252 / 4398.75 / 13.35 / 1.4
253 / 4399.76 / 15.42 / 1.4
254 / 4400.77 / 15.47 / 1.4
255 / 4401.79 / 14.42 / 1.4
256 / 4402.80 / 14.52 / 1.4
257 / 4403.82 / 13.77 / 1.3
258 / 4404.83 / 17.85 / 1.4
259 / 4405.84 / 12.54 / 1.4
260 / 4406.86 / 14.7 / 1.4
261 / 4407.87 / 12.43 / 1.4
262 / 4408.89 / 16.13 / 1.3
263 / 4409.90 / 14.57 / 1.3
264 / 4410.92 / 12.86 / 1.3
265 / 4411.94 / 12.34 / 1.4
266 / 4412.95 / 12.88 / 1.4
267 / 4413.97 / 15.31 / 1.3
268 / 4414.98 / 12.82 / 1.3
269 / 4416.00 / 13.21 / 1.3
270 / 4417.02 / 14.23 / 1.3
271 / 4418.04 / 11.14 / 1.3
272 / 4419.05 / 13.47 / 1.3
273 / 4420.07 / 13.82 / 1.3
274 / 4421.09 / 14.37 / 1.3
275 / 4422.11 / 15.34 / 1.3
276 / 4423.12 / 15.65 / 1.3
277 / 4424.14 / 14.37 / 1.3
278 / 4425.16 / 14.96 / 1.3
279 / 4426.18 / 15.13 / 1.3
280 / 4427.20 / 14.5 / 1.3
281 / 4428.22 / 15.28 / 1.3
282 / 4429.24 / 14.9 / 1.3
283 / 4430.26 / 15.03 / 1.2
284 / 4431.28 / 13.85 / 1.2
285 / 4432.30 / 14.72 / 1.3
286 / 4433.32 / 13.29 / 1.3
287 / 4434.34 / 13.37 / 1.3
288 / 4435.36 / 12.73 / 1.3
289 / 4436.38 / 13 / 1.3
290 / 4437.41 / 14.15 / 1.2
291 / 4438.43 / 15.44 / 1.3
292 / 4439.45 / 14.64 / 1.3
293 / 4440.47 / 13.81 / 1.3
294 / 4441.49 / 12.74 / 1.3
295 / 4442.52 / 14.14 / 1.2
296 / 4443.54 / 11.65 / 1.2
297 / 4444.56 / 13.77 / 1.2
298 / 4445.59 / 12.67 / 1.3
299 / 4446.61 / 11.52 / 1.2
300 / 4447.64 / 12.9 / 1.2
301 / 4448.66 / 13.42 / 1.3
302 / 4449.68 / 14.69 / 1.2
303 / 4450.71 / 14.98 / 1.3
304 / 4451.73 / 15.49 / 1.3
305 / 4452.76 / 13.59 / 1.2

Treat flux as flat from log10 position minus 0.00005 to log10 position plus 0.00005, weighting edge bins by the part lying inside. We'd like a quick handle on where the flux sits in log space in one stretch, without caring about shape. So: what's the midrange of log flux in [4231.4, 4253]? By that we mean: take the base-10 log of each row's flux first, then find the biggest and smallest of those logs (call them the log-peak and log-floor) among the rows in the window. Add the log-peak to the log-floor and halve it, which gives 1.19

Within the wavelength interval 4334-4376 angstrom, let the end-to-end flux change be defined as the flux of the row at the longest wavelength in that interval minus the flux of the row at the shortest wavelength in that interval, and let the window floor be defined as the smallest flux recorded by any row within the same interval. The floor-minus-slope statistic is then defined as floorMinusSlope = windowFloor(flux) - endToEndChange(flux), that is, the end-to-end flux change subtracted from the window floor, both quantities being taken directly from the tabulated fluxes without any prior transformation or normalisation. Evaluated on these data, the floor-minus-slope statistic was 10.5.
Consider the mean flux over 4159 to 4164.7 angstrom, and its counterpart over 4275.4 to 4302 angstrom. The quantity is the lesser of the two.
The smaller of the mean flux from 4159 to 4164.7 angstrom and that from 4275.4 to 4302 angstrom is 15.3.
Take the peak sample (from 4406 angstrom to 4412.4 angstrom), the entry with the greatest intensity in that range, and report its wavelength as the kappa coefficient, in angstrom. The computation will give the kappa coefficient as 4408.89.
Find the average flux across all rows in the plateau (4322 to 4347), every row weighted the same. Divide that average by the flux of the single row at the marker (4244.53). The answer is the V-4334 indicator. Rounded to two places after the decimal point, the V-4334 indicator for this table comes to 1.58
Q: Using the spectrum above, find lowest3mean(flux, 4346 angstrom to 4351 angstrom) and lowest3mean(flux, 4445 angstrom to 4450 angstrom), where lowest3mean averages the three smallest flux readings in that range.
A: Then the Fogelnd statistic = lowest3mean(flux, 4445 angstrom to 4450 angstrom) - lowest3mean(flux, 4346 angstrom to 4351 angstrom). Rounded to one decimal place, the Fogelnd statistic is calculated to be -1.5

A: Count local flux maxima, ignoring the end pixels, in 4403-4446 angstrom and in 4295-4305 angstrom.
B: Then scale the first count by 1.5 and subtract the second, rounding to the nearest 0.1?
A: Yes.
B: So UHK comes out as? 18.0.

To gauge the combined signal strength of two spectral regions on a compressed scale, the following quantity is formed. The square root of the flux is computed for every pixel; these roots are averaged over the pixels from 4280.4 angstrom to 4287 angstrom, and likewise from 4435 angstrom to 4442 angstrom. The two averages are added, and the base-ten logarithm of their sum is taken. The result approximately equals 0.882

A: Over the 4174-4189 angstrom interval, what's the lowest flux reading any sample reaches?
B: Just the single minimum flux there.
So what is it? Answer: 15.38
